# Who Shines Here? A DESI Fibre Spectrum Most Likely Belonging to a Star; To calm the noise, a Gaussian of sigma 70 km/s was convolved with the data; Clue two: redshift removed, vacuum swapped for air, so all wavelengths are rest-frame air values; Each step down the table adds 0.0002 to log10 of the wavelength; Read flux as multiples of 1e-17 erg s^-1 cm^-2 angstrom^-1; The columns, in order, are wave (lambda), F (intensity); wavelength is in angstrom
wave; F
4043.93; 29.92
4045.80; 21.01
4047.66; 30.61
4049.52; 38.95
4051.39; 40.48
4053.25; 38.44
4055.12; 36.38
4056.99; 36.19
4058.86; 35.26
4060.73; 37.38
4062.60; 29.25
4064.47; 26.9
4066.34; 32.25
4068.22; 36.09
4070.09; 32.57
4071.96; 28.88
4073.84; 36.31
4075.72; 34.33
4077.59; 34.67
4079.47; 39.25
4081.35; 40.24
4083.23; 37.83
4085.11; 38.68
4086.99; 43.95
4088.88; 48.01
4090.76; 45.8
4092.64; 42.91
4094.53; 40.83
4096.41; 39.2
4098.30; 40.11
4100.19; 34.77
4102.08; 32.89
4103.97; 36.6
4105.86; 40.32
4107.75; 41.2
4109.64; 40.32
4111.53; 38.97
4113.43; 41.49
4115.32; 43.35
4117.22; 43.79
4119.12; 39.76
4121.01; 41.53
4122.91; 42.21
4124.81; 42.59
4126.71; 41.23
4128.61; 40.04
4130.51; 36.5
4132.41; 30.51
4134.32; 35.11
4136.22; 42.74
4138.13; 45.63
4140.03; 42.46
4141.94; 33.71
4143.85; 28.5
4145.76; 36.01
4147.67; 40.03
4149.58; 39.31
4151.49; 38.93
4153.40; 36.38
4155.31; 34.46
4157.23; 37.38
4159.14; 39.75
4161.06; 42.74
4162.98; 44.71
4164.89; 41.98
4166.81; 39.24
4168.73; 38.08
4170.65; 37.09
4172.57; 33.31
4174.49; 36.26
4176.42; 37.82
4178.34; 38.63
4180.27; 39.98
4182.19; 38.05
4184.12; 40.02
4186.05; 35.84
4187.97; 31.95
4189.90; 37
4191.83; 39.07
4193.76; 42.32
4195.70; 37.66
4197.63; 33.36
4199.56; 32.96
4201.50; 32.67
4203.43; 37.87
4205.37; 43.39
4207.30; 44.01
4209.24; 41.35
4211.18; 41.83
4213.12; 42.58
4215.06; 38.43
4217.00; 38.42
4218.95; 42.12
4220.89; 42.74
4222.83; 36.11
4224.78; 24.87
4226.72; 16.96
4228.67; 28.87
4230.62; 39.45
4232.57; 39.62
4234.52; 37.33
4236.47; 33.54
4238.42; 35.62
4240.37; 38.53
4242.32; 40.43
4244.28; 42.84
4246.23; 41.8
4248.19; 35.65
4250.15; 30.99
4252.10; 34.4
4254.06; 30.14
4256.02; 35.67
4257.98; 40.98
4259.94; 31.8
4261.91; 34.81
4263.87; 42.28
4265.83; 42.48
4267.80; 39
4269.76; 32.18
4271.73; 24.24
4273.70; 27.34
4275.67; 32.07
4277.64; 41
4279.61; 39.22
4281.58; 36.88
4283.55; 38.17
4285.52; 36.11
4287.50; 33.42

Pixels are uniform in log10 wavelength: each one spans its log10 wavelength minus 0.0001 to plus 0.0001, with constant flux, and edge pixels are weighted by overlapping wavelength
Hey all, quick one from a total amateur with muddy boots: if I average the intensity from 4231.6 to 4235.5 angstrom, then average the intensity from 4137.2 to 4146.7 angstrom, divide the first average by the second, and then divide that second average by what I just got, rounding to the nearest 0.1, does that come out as 36.1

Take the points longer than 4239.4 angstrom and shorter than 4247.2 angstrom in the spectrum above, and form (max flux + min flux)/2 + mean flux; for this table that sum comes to 82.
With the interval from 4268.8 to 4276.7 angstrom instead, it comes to 57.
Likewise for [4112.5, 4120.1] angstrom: 84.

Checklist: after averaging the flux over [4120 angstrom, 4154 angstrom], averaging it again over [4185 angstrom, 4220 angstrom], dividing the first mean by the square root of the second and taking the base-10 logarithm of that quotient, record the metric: 0.793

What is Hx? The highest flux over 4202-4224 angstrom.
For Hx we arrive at 44.01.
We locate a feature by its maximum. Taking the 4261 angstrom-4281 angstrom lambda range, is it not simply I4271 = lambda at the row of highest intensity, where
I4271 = 4265.83 angstrom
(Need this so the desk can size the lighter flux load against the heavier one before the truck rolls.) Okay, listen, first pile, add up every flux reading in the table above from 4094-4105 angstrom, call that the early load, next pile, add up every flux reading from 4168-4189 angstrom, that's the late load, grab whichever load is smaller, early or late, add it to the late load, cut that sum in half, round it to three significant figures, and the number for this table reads 316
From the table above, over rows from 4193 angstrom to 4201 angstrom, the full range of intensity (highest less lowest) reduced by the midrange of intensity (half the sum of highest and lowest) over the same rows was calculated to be -28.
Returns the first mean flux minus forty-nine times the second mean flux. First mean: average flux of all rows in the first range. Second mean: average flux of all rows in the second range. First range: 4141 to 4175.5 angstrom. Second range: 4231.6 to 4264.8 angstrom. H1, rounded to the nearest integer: -1768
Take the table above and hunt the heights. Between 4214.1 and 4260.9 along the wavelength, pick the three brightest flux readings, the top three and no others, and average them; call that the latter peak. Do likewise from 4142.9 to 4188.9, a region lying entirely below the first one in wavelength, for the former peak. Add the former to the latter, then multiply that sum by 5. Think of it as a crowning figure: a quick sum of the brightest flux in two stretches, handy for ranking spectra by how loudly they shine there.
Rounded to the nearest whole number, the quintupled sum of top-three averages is 429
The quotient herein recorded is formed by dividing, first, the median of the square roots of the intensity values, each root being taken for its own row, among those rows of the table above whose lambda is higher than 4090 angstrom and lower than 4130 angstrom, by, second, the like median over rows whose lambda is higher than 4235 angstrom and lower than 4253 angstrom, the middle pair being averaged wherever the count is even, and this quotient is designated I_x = 1.07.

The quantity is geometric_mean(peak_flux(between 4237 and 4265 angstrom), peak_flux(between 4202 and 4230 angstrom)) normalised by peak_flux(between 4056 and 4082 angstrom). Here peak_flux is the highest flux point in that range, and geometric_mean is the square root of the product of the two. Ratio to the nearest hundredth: 1.08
